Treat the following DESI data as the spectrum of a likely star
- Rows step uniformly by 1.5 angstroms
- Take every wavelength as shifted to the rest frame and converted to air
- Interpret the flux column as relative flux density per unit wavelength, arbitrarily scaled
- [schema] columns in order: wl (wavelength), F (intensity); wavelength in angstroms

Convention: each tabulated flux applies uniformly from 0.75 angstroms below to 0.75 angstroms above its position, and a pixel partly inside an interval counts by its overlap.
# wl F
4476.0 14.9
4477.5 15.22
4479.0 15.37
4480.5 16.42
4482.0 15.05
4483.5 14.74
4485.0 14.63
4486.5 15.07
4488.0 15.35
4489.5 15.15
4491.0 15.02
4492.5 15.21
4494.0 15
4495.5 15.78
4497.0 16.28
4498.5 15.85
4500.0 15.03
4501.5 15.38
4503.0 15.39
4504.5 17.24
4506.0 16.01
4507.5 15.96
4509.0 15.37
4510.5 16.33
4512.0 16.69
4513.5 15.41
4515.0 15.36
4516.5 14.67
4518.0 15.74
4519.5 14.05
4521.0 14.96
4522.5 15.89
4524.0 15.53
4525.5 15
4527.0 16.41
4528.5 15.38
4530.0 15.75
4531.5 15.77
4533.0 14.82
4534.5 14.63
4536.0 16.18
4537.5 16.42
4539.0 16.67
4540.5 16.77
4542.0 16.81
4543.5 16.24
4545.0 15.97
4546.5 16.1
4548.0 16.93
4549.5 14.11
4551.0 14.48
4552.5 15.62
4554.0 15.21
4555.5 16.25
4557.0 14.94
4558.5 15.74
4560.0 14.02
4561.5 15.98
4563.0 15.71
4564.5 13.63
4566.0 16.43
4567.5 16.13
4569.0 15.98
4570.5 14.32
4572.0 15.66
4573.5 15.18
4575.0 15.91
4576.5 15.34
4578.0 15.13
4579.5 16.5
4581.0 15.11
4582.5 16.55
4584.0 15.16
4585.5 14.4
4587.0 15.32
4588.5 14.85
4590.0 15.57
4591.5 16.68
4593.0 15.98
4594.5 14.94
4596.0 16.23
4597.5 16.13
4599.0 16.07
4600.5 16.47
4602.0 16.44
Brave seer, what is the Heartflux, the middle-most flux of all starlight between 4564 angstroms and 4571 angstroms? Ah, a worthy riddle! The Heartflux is 16.0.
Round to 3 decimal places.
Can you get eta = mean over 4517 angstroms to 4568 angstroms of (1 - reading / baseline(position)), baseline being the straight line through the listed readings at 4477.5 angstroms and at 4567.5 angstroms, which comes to 0.018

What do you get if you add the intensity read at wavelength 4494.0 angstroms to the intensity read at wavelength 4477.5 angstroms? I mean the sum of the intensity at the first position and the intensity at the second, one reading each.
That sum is 30.22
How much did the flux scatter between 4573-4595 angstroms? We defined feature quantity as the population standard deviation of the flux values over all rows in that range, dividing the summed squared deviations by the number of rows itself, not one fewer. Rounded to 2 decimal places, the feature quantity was 0.65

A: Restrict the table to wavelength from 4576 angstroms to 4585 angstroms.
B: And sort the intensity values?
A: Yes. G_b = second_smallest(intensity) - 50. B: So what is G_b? -34.9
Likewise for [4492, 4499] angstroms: -34.8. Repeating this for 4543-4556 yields -35.5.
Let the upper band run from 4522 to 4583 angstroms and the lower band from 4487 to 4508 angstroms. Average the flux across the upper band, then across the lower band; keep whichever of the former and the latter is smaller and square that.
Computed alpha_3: 244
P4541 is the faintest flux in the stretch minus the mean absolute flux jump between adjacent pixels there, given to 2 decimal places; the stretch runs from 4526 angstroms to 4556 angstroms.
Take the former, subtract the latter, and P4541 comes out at 13.46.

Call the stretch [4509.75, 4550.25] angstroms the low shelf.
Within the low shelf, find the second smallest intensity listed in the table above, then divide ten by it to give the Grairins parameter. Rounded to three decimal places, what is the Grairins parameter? 0.709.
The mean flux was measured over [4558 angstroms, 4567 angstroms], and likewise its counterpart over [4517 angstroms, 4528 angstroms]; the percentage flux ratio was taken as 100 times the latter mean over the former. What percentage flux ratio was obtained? 101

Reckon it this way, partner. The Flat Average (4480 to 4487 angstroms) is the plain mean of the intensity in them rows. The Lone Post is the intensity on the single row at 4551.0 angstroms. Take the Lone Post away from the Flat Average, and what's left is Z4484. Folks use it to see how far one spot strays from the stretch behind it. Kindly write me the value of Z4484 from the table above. 0.7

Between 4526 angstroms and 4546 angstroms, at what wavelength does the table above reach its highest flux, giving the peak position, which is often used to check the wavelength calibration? 4542.0 angstroms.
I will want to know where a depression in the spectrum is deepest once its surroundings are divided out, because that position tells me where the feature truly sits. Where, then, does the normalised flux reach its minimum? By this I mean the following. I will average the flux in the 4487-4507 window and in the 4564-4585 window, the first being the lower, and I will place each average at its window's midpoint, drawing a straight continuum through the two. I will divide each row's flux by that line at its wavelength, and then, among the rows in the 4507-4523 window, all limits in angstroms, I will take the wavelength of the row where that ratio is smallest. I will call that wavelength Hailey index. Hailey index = 4519.5 angstroms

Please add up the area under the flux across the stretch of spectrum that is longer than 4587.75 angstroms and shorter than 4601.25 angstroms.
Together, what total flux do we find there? 214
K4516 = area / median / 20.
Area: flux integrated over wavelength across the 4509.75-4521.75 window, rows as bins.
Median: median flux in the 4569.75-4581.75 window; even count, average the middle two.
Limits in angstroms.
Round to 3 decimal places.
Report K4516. 0.606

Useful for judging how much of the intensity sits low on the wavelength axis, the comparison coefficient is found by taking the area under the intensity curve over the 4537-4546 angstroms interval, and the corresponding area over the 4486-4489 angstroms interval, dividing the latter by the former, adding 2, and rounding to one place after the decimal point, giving 2.3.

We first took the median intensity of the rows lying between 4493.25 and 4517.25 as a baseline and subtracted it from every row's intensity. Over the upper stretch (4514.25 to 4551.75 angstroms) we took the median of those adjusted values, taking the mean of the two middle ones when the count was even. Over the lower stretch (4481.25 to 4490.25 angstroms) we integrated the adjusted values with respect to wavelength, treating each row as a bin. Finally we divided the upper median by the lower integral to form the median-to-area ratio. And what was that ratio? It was -0.03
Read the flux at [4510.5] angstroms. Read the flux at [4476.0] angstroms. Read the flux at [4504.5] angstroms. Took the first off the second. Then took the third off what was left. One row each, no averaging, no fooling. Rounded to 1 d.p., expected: -18.7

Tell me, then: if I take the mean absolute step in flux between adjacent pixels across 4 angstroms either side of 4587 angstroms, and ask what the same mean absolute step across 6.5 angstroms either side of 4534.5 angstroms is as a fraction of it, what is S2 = 0.64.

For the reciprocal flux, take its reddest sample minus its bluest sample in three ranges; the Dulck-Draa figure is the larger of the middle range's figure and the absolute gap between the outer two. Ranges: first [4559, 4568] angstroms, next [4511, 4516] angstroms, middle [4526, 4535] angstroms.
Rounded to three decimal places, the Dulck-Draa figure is 0.015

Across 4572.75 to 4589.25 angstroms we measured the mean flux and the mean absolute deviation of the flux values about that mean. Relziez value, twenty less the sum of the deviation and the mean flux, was 4.1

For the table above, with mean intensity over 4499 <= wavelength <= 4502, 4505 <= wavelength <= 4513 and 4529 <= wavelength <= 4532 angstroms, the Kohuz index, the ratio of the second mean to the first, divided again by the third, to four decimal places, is 0.0671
